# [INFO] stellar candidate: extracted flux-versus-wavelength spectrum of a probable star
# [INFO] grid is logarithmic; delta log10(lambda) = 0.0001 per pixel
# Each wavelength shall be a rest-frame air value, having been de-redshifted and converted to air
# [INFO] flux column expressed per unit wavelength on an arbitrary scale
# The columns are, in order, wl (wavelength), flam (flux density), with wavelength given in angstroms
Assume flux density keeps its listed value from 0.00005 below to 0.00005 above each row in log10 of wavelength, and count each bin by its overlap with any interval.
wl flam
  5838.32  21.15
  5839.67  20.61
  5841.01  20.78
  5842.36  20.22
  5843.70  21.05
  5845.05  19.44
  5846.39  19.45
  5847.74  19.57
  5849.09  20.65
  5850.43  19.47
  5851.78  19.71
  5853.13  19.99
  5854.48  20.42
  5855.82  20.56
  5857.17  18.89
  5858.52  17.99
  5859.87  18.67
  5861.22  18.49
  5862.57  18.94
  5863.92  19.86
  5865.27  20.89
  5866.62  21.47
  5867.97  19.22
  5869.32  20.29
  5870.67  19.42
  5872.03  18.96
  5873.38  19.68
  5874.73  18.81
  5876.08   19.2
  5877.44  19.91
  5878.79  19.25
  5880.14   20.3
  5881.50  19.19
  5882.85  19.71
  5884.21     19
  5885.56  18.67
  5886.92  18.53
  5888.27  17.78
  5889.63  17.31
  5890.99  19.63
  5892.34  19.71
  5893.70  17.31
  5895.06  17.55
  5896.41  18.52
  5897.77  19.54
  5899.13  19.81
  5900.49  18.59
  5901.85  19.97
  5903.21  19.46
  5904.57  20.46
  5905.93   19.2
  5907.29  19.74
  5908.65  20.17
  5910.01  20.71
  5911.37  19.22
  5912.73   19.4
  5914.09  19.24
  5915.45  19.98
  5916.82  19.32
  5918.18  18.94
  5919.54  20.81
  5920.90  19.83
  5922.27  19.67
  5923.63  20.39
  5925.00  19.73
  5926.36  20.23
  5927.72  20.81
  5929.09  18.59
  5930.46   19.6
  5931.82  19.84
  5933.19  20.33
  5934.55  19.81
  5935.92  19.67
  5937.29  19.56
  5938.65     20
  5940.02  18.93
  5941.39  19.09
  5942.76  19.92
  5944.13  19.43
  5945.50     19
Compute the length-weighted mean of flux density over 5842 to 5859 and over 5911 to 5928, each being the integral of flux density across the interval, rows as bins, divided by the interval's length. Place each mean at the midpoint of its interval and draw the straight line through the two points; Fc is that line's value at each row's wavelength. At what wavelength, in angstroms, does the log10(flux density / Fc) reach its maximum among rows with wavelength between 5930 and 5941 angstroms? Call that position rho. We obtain 5933.19 angstroms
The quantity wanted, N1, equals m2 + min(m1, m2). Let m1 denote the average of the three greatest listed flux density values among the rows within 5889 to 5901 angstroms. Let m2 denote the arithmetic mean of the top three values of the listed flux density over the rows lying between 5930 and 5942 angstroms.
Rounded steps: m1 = 19.7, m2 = 20.1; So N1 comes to 39.8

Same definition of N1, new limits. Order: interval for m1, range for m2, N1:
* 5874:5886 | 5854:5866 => 40.6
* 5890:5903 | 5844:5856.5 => 40.4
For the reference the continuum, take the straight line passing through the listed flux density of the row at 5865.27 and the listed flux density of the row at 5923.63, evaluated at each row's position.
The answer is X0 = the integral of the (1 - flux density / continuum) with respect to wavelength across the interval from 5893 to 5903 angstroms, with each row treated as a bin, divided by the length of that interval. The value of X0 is 0.088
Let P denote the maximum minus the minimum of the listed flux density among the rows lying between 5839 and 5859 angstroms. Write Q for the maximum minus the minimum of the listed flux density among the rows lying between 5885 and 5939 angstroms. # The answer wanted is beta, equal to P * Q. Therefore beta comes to 10.7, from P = 3.1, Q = 3.5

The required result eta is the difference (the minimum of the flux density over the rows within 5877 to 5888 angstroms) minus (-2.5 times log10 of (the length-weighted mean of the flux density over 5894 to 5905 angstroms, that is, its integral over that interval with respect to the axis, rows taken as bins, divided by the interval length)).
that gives 21.7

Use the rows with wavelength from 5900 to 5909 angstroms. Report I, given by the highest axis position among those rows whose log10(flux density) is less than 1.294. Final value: 5905.93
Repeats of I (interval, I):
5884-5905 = 5903.21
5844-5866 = 5862.57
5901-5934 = 5930.46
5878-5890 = 5889.63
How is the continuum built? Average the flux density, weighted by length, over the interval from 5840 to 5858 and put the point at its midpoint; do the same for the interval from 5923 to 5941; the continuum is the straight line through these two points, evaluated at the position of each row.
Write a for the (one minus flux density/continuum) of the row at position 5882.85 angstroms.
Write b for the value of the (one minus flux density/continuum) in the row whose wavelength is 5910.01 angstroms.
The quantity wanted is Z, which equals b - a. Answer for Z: -0.05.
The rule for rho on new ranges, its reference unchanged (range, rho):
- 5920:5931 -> 5927.72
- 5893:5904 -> 5901.85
